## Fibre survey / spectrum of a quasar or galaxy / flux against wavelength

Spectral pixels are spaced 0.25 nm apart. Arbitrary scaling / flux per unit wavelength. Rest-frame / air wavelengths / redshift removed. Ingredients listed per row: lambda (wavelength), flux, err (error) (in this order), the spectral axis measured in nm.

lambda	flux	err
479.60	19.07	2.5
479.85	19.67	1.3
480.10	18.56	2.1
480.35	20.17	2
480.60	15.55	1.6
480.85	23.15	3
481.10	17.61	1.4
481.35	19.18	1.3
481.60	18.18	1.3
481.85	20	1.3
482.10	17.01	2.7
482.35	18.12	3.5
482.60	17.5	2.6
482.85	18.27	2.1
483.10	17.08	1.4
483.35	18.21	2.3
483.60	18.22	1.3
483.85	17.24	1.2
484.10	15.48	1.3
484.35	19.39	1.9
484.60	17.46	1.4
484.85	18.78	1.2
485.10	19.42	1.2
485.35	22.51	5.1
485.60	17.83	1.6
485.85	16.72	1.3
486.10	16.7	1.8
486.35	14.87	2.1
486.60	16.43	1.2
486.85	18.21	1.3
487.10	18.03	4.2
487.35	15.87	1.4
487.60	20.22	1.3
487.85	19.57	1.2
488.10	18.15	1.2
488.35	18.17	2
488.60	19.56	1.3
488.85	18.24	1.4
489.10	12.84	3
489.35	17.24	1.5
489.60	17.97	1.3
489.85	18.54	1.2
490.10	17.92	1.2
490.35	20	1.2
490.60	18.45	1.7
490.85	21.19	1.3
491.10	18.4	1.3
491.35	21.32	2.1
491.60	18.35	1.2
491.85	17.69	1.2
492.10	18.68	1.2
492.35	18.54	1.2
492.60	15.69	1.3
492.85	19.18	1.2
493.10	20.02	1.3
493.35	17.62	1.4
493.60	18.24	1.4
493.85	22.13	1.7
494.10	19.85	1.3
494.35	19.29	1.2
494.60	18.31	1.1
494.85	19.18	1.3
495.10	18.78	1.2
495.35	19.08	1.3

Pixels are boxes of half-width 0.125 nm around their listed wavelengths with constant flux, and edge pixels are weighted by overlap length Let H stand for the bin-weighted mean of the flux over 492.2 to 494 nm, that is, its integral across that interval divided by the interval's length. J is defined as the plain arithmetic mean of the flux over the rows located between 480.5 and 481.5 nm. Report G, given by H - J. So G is -0.1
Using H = 18.8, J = 18.9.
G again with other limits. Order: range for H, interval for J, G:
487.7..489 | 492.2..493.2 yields 0.3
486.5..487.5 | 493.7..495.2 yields -2.4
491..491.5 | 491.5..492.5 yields 1.5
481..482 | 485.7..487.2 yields 1.9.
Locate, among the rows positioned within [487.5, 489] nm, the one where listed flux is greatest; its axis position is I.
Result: 487.60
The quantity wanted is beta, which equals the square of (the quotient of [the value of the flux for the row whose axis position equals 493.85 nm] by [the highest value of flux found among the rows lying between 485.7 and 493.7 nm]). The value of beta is 1.08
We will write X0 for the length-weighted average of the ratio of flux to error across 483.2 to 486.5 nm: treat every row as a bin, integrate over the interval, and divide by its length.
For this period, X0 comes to 11.4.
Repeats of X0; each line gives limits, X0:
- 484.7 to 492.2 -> 12.6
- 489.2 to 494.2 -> 14.1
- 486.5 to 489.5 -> 11.9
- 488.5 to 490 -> 12.2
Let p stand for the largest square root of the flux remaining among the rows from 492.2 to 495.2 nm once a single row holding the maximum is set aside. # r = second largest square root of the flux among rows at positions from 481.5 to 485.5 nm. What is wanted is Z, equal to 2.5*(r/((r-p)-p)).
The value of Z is -2.50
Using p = 4.47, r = 4.47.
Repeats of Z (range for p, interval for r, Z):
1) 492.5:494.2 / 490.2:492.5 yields -2.65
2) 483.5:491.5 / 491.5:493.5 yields -2.26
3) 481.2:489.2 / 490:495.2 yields -2.64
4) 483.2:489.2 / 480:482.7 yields -2.49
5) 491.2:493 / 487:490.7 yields -2.61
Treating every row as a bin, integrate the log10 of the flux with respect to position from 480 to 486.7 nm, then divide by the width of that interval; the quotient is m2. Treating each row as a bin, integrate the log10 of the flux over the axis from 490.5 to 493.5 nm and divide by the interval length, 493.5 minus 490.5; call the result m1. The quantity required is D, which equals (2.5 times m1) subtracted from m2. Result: -1.92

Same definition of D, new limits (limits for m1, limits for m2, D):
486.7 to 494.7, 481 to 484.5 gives -1.91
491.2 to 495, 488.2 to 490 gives -1.95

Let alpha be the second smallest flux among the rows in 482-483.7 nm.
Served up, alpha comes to 17.08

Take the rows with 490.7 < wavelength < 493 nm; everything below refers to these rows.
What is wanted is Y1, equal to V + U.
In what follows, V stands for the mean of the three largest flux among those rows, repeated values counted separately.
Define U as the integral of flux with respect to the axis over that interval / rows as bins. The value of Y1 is 64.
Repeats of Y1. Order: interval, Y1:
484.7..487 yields 61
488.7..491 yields 61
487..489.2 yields 59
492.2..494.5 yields 64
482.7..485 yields 60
